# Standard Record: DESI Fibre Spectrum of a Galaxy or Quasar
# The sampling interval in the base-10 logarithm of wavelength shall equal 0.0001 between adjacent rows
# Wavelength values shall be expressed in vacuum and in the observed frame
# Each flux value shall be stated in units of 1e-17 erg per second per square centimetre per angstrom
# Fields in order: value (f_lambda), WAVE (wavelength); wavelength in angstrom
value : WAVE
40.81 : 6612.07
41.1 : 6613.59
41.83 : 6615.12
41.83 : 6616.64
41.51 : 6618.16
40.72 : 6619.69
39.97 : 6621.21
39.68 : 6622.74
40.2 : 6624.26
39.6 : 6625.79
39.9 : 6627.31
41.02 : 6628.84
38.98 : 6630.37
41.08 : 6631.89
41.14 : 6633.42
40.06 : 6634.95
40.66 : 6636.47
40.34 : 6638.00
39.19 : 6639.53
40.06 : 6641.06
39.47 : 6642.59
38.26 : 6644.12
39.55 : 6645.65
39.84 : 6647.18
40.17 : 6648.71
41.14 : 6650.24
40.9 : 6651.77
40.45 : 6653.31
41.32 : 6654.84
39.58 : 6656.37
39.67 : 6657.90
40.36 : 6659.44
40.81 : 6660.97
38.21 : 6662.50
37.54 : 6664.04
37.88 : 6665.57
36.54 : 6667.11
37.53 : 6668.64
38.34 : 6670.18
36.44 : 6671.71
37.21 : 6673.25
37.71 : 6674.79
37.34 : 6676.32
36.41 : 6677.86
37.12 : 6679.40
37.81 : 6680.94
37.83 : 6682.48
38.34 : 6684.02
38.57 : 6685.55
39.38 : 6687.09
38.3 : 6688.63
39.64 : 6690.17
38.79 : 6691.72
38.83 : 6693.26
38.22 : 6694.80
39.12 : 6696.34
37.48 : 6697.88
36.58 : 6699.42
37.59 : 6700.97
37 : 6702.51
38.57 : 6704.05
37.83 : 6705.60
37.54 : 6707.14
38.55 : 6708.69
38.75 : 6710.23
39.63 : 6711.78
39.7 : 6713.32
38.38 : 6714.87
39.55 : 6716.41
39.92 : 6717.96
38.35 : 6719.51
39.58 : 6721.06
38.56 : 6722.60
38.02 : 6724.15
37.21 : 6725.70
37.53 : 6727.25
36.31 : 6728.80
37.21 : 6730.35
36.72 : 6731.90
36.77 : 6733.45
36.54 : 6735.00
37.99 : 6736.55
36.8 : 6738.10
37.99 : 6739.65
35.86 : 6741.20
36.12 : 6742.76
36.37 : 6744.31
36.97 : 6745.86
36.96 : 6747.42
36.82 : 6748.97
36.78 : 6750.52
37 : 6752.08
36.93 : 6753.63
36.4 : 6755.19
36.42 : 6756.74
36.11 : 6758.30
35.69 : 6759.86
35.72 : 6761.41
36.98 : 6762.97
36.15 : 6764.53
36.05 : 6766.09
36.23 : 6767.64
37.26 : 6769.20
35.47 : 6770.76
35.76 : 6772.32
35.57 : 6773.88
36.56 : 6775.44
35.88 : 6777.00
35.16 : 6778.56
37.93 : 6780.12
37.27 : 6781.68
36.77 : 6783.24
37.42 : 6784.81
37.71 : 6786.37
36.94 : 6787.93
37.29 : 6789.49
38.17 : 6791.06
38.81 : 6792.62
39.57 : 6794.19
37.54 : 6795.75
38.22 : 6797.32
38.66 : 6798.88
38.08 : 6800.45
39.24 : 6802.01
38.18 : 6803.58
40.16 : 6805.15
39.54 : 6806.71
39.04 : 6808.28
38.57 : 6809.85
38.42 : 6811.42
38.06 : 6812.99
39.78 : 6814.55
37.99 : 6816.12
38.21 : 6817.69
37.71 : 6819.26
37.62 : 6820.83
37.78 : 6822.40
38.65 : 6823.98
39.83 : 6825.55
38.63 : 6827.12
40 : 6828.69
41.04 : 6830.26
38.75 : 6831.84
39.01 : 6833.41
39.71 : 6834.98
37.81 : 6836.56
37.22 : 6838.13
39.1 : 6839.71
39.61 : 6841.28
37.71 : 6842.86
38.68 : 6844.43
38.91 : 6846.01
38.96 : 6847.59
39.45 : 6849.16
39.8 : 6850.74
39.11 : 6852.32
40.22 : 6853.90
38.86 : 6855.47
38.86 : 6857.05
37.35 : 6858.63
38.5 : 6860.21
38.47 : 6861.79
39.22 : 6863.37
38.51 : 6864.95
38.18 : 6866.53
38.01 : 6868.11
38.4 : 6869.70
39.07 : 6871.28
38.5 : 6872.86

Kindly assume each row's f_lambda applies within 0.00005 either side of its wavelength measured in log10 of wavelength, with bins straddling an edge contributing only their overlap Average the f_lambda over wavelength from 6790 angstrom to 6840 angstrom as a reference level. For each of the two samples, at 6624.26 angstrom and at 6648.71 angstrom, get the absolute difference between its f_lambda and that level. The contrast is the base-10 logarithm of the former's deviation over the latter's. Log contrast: 0.0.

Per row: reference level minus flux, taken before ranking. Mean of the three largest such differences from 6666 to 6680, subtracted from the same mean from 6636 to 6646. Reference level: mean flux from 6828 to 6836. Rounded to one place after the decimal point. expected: -2.5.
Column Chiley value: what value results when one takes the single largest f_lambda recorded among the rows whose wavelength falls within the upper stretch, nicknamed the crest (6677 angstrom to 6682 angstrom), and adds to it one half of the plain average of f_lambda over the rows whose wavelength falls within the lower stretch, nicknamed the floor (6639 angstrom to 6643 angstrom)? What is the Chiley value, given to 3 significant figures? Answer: 57.6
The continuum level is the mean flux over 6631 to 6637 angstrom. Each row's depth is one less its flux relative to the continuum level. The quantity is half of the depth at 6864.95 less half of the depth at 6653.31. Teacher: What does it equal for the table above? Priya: 0.024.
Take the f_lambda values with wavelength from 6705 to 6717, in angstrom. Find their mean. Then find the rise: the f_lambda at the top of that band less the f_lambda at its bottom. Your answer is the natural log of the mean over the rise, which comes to 3.1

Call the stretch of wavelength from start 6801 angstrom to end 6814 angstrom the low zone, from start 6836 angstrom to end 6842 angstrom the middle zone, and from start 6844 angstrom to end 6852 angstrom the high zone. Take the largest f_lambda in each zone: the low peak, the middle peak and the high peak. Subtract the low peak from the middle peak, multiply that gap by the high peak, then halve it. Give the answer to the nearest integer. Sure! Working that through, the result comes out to -11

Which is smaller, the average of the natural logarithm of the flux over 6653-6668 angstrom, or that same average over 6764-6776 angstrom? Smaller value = 3.59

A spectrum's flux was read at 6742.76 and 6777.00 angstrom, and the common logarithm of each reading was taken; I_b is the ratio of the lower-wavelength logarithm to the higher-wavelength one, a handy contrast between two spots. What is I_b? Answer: 1.00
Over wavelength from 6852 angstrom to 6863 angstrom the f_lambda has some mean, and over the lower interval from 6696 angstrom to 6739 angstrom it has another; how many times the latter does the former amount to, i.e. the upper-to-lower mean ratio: 1.02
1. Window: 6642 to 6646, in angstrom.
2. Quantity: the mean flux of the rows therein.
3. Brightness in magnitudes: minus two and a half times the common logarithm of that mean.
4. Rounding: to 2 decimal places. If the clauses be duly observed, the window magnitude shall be -3.98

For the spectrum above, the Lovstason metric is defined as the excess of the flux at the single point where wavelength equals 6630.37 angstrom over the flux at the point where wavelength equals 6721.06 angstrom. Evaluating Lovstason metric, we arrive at -0.6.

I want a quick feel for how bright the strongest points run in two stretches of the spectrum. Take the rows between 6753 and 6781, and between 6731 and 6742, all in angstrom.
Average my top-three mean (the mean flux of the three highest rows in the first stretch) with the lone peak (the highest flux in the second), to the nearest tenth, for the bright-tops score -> 37.7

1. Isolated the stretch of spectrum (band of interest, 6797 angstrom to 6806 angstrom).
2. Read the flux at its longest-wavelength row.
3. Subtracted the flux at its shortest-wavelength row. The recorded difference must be 1.9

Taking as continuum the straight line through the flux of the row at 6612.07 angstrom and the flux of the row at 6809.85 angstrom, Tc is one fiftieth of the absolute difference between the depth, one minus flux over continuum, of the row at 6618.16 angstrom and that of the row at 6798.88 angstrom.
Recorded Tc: 0.0004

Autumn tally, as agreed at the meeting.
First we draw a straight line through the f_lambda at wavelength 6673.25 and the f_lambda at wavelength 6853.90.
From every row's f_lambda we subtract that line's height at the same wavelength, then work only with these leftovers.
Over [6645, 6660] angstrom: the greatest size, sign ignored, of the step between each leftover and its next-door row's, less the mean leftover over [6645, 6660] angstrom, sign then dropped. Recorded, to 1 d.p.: 1.7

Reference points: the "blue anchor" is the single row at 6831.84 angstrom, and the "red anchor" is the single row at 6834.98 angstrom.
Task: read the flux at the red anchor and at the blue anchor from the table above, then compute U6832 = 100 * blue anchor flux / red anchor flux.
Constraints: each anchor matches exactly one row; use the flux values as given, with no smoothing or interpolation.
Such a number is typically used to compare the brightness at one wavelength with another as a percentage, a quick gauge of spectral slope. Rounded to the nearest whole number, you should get 98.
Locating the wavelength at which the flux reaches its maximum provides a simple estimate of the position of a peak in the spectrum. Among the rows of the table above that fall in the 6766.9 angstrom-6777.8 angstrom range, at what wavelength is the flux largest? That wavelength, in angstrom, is 6769.20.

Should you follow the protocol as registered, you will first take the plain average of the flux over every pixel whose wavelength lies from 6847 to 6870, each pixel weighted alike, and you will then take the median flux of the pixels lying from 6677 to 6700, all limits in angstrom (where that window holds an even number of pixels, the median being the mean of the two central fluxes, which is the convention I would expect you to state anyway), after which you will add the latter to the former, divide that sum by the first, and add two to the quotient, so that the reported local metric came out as 3.99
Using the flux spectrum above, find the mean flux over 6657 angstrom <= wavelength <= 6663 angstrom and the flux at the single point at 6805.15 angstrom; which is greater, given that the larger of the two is 40.2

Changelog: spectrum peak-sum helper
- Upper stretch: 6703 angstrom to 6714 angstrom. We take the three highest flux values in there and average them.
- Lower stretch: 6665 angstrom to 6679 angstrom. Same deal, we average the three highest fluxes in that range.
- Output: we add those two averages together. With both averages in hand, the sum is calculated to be 77.3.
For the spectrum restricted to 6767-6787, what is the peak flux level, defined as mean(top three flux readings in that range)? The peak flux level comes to 37.7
